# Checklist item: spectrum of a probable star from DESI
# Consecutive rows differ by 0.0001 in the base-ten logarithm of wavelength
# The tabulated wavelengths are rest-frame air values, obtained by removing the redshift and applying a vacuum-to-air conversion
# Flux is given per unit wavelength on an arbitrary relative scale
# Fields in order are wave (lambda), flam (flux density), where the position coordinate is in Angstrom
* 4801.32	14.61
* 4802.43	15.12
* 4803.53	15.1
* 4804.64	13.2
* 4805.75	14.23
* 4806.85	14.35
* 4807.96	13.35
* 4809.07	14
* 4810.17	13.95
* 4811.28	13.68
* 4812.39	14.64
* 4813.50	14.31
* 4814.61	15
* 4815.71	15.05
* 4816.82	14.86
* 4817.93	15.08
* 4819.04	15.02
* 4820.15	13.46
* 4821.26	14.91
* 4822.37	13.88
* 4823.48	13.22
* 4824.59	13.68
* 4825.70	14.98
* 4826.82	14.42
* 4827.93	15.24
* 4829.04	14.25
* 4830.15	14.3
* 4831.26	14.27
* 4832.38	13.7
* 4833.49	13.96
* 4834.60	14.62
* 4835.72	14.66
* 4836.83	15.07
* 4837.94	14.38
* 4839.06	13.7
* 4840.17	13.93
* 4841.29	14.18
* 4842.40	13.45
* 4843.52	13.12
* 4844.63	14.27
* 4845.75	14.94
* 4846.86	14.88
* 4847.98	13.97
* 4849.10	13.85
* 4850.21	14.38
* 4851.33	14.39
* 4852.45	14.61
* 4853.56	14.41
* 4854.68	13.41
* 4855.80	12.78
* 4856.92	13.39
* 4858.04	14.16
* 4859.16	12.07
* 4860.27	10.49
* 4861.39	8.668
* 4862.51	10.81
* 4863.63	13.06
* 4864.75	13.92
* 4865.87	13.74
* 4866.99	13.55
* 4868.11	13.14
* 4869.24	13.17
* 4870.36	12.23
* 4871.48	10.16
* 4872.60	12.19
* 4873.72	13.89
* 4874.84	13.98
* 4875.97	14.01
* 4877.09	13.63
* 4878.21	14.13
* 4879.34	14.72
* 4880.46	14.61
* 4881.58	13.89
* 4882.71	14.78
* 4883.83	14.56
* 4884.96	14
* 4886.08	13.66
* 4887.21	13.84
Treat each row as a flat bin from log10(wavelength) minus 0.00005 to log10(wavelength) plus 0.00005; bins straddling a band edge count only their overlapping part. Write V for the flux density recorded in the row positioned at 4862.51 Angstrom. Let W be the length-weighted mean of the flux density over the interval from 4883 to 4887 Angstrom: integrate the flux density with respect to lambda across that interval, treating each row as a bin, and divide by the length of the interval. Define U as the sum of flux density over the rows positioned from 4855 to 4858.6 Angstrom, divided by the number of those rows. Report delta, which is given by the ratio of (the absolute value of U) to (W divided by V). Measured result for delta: 10.3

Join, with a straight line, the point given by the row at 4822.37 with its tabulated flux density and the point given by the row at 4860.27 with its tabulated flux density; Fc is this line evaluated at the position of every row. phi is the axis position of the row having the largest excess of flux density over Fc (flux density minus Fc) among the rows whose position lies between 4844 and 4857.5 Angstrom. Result 4852.45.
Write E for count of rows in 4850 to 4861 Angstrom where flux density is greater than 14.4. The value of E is 2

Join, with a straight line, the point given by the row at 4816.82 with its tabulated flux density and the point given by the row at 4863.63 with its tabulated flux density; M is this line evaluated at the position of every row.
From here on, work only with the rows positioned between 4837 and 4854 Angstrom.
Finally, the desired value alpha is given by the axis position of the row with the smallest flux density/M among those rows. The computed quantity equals 4843.52 Angstrom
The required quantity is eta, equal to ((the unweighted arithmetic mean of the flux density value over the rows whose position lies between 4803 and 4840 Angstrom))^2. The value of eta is 205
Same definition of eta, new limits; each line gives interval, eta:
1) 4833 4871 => 183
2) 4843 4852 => 202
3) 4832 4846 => 200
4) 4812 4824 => 210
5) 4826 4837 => 209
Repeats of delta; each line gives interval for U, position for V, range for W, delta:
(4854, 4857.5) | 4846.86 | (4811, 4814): 13.8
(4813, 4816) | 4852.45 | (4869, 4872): 18.4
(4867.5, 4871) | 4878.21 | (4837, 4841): 12.9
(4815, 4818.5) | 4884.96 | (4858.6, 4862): 20.1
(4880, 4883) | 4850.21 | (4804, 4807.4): 14.9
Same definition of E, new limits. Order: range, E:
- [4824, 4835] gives 4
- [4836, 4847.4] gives 3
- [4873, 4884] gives 4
